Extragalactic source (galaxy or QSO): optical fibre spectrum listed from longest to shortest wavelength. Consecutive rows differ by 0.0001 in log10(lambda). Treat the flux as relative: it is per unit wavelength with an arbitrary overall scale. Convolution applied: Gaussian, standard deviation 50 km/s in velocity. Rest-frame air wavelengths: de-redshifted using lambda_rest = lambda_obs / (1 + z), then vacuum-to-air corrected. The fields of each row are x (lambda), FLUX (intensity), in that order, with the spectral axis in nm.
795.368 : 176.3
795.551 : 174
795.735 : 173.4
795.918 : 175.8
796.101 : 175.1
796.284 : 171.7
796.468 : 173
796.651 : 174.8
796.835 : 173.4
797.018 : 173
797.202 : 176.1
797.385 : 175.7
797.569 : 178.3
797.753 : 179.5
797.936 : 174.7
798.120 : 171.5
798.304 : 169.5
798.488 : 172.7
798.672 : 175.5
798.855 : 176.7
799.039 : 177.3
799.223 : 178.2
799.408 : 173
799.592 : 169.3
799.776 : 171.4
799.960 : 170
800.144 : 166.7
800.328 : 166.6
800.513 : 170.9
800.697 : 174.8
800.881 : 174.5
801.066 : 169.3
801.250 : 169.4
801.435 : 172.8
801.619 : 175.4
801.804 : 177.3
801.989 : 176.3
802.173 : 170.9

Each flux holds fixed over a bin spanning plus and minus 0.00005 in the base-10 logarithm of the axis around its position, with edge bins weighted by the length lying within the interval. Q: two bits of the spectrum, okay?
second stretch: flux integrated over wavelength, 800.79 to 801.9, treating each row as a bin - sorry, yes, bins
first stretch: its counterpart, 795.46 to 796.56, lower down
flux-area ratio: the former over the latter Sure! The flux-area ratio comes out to 1.00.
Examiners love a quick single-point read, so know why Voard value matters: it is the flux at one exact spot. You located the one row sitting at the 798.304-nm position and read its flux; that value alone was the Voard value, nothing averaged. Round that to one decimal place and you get 169.5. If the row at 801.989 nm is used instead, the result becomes 176.3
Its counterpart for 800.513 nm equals 170.9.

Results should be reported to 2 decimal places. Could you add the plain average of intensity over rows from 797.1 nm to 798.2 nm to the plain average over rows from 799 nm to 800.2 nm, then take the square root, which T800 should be 18.66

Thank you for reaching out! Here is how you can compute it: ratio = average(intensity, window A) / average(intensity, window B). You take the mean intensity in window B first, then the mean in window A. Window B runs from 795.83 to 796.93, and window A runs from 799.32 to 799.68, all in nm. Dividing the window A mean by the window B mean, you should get 0.984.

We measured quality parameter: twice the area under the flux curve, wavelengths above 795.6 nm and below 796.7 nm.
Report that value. 383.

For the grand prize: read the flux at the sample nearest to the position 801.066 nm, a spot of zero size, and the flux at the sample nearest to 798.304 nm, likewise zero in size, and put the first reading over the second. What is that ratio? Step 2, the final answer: 1.00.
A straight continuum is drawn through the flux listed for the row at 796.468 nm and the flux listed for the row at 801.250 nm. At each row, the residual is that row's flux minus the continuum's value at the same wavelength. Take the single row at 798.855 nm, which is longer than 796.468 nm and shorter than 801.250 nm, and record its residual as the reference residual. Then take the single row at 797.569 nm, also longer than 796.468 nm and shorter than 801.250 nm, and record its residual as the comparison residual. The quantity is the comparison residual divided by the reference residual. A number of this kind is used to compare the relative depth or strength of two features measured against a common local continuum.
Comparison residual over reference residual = 1.1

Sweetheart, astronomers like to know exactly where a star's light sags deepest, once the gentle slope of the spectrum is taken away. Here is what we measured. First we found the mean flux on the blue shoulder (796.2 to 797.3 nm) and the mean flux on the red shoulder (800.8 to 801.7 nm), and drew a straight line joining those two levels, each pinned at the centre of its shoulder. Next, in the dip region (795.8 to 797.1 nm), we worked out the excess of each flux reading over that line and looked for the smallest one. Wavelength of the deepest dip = 796.284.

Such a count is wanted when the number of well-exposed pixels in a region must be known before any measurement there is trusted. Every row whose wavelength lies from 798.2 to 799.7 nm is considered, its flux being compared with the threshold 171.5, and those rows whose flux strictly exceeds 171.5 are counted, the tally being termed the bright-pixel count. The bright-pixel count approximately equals 6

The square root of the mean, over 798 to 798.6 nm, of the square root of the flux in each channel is 3.62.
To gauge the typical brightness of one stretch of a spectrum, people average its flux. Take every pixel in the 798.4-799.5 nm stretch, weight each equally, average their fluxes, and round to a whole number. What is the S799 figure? 176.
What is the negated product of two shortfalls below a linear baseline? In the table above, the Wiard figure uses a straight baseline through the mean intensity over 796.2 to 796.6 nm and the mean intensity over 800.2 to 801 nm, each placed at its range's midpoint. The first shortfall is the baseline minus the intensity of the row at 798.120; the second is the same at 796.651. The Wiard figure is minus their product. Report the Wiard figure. 1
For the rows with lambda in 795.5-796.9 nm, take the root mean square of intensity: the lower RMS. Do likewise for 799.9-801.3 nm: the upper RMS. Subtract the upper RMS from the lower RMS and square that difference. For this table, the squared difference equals 13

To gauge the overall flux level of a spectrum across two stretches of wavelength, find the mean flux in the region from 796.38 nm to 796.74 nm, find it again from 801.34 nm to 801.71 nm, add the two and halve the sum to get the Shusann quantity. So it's 174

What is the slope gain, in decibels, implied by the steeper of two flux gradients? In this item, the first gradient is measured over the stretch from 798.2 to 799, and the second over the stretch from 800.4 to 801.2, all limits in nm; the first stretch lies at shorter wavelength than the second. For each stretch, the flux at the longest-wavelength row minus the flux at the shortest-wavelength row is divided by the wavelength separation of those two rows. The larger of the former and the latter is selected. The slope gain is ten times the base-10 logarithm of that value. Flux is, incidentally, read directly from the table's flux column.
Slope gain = 11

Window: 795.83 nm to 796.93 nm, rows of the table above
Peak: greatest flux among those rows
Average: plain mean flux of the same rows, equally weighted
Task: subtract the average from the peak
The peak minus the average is 1.8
